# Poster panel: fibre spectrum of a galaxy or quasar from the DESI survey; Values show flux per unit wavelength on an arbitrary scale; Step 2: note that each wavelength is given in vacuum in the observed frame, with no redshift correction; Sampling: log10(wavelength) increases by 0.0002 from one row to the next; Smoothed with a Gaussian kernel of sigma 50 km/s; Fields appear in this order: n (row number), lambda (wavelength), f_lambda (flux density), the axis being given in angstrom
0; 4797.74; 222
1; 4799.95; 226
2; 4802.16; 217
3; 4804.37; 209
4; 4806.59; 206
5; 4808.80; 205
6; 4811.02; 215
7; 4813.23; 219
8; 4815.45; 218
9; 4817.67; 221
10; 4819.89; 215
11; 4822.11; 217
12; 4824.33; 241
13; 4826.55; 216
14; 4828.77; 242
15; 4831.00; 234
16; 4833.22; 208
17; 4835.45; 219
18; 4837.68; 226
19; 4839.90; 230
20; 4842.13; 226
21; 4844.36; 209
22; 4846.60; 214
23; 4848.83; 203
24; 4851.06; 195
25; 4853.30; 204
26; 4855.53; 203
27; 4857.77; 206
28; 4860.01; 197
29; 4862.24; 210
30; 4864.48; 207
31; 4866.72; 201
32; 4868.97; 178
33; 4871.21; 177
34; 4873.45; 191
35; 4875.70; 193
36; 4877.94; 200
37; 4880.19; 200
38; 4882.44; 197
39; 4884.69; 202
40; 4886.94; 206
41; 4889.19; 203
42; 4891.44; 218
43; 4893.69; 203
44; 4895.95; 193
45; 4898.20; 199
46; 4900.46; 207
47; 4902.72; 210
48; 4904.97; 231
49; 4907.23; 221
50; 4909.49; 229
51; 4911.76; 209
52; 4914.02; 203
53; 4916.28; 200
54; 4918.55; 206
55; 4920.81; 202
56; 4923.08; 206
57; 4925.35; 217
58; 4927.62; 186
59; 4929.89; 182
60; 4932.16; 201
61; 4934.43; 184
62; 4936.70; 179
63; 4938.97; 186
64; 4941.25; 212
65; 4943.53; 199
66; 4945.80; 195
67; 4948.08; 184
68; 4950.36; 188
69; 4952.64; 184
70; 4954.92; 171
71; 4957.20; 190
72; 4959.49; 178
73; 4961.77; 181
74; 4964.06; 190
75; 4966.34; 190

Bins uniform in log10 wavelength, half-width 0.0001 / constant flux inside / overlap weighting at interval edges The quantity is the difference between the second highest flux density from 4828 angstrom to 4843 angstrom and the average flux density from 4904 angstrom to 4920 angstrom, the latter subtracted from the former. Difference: 20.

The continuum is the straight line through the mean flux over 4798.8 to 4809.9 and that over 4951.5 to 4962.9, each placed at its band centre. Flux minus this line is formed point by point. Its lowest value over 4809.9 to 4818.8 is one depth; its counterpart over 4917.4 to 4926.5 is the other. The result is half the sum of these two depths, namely 8.7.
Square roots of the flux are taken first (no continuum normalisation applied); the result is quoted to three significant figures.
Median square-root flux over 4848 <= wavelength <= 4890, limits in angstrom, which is 14.2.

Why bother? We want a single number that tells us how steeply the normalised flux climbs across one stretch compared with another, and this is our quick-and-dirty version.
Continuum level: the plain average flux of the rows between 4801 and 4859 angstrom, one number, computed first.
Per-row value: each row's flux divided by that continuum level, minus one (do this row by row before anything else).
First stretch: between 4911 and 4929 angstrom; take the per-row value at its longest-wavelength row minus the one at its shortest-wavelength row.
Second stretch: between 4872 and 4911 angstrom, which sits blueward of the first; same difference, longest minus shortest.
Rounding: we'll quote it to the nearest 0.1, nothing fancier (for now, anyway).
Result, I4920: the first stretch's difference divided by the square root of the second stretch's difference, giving -0.3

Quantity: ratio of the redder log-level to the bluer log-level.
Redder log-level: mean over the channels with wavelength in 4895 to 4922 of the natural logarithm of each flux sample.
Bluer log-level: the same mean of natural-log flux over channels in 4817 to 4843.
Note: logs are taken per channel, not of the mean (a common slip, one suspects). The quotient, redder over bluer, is 0.987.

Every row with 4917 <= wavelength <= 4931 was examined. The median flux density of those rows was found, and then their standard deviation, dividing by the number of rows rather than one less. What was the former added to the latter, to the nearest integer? 216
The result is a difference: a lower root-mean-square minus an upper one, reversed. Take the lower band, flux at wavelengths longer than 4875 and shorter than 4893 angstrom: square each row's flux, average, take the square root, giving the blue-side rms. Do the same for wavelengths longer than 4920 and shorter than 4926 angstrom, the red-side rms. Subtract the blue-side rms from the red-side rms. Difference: 6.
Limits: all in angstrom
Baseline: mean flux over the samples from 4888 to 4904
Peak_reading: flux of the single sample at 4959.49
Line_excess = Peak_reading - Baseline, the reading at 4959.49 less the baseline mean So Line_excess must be -27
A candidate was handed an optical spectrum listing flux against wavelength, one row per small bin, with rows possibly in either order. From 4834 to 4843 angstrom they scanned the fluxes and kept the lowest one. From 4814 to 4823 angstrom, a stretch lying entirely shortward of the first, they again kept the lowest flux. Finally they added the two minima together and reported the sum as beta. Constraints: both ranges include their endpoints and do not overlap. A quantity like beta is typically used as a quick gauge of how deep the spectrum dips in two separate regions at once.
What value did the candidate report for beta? 434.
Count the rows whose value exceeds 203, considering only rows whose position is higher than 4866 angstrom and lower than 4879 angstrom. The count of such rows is 0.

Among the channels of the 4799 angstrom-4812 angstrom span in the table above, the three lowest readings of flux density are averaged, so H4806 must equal 207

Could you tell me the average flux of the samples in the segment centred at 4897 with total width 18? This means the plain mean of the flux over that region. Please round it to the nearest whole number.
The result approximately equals 208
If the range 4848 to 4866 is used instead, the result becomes 203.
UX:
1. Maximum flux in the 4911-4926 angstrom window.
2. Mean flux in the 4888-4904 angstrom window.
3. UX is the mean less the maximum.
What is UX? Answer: -12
